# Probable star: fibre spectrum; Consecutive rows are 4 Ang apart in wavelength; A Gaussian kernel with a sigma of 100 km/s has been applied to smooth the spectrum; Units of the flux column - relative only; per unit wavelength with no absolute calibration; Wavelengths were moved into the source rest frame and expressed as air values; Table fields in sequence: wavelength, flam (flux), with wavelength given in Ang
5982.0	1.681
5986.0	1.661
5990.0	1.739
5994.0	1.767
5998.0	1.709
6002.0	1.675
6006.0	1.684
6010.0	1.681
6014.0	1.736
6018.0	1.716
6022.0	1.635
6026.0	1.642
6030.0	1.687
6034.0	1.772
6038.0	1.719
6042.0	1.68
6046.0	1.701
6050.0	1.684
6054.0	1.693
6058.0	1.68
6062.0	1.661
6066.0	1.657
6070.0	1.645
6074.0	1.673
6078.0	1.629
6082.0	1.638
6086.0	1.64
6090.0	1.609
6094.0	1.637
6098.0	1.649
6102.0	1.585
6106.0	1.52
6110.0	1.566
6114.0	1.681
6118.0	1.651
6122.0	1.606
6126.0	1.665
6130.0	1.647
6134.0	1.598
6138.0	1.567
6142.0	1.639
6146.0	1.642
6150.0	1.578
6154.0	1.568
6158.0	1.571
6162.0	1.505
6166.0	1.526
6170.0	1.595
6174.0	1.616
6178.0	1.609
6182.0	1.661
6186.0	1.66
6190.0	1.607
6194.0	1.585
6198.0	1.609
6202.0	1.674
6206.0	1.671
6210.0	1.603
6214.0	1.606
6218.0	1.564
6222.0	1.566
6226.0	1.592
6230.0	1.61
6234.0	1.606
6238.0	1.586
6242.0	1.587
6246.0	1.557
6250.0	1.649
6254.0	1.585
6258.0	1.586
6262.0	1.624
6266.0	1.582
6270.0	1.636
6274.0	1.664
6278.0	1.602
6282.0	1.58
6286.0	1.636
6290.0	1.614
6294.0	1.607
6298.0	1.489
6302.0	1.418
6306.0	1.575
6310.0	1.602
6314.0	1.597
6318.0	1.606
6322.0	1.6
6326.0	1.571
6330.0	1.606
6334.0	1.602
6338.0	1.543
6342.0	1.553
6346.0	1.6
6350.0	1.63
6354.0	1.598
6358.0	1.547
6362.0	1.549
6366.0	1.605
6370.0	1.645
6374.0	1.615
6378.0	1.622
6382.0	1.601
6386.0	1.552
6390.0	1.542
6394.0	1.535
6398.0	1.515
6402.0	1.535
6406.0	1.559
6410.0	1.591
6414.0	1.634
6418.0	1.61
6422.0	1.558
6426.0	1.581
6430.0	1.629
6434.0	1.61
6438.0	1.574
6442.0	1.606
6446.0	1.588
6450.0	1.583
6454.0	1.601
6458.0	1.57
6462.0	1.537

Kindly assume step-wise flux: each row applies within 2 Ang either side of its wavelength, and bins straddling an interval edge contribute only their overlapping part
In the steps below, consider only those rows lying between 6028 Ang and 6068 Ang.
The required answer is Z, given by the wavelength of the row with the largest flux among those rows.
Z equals 6034.0 Ang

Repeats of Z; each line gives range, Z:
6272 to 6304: 6274.0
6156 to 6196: 6182.0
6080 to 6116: 6114.0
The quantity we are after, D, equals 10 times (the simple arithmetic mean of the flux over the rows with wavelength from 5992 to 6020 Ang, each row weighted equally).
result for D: 17.1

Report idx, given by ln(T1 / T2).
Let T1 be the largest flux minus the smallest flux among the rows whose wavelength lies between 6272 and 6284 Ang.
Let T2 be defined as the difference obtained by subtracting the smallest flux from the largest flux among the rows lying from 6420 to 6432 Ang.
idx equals 0.2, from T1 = 0.084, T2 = 0.071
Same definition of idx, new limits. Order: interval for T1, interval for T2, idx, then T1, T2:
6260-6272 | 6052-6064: 0.5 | 0.054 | 0.032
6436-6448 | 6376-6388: -0.8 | 0.032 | 0.070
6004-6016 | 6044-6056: 1.2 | 0.055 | 0.017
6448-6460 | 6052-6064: 0.0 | 0.031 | 0.032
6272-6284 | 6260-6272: 0.4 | 0.084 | 0.054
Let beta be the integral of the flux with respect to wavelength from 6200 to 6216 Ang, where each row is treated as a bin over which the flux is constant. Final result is 26.2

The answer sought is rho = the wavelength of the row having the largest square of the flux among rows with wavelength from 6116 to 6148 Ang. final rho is 6126.0 Ang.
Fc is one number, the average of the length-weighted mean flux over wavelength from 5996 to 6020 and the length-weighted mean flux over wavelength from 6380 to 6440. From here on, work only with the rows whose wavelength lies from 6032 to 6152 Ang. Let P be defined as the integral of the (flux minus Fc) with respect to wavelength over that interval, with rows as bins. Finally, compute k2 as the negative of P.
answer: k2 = -0.7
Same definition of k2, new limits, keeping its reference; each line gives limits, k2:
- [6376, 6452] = 4.4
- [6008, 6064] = -3.0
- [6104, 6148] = 0.9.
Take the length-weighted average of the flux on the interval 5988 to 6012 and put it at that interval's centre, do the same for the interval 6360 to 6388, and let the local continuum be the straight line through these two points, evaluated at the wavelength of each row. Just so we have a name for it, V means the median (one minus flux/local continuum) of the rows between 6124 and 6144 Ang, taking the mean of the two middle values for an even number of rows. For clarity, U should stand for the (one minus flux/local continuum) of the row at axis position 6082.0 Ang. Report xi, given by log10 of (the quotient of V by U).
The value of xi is -0.2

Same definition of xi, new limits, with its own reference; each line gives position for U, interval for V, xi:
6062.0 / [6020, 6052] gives -0.4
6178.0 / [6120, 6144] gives 0.0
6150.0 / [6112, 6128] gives -0.8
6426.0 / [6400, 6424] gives 0.8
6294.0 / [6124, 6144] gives 0.3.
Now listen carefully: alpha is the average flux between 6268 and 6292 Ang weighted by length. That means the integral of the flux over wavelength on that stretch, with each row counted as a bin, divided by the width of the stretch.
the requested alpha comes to 1.62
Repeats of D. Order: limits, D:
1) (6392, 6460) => 15.8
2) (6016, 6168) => 16.4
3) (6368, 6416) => 15.8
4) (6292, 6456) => 15.8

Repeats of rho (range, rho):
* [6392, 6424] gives 6414.0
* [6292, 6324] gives 6294.0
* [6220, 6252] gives 6250.0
